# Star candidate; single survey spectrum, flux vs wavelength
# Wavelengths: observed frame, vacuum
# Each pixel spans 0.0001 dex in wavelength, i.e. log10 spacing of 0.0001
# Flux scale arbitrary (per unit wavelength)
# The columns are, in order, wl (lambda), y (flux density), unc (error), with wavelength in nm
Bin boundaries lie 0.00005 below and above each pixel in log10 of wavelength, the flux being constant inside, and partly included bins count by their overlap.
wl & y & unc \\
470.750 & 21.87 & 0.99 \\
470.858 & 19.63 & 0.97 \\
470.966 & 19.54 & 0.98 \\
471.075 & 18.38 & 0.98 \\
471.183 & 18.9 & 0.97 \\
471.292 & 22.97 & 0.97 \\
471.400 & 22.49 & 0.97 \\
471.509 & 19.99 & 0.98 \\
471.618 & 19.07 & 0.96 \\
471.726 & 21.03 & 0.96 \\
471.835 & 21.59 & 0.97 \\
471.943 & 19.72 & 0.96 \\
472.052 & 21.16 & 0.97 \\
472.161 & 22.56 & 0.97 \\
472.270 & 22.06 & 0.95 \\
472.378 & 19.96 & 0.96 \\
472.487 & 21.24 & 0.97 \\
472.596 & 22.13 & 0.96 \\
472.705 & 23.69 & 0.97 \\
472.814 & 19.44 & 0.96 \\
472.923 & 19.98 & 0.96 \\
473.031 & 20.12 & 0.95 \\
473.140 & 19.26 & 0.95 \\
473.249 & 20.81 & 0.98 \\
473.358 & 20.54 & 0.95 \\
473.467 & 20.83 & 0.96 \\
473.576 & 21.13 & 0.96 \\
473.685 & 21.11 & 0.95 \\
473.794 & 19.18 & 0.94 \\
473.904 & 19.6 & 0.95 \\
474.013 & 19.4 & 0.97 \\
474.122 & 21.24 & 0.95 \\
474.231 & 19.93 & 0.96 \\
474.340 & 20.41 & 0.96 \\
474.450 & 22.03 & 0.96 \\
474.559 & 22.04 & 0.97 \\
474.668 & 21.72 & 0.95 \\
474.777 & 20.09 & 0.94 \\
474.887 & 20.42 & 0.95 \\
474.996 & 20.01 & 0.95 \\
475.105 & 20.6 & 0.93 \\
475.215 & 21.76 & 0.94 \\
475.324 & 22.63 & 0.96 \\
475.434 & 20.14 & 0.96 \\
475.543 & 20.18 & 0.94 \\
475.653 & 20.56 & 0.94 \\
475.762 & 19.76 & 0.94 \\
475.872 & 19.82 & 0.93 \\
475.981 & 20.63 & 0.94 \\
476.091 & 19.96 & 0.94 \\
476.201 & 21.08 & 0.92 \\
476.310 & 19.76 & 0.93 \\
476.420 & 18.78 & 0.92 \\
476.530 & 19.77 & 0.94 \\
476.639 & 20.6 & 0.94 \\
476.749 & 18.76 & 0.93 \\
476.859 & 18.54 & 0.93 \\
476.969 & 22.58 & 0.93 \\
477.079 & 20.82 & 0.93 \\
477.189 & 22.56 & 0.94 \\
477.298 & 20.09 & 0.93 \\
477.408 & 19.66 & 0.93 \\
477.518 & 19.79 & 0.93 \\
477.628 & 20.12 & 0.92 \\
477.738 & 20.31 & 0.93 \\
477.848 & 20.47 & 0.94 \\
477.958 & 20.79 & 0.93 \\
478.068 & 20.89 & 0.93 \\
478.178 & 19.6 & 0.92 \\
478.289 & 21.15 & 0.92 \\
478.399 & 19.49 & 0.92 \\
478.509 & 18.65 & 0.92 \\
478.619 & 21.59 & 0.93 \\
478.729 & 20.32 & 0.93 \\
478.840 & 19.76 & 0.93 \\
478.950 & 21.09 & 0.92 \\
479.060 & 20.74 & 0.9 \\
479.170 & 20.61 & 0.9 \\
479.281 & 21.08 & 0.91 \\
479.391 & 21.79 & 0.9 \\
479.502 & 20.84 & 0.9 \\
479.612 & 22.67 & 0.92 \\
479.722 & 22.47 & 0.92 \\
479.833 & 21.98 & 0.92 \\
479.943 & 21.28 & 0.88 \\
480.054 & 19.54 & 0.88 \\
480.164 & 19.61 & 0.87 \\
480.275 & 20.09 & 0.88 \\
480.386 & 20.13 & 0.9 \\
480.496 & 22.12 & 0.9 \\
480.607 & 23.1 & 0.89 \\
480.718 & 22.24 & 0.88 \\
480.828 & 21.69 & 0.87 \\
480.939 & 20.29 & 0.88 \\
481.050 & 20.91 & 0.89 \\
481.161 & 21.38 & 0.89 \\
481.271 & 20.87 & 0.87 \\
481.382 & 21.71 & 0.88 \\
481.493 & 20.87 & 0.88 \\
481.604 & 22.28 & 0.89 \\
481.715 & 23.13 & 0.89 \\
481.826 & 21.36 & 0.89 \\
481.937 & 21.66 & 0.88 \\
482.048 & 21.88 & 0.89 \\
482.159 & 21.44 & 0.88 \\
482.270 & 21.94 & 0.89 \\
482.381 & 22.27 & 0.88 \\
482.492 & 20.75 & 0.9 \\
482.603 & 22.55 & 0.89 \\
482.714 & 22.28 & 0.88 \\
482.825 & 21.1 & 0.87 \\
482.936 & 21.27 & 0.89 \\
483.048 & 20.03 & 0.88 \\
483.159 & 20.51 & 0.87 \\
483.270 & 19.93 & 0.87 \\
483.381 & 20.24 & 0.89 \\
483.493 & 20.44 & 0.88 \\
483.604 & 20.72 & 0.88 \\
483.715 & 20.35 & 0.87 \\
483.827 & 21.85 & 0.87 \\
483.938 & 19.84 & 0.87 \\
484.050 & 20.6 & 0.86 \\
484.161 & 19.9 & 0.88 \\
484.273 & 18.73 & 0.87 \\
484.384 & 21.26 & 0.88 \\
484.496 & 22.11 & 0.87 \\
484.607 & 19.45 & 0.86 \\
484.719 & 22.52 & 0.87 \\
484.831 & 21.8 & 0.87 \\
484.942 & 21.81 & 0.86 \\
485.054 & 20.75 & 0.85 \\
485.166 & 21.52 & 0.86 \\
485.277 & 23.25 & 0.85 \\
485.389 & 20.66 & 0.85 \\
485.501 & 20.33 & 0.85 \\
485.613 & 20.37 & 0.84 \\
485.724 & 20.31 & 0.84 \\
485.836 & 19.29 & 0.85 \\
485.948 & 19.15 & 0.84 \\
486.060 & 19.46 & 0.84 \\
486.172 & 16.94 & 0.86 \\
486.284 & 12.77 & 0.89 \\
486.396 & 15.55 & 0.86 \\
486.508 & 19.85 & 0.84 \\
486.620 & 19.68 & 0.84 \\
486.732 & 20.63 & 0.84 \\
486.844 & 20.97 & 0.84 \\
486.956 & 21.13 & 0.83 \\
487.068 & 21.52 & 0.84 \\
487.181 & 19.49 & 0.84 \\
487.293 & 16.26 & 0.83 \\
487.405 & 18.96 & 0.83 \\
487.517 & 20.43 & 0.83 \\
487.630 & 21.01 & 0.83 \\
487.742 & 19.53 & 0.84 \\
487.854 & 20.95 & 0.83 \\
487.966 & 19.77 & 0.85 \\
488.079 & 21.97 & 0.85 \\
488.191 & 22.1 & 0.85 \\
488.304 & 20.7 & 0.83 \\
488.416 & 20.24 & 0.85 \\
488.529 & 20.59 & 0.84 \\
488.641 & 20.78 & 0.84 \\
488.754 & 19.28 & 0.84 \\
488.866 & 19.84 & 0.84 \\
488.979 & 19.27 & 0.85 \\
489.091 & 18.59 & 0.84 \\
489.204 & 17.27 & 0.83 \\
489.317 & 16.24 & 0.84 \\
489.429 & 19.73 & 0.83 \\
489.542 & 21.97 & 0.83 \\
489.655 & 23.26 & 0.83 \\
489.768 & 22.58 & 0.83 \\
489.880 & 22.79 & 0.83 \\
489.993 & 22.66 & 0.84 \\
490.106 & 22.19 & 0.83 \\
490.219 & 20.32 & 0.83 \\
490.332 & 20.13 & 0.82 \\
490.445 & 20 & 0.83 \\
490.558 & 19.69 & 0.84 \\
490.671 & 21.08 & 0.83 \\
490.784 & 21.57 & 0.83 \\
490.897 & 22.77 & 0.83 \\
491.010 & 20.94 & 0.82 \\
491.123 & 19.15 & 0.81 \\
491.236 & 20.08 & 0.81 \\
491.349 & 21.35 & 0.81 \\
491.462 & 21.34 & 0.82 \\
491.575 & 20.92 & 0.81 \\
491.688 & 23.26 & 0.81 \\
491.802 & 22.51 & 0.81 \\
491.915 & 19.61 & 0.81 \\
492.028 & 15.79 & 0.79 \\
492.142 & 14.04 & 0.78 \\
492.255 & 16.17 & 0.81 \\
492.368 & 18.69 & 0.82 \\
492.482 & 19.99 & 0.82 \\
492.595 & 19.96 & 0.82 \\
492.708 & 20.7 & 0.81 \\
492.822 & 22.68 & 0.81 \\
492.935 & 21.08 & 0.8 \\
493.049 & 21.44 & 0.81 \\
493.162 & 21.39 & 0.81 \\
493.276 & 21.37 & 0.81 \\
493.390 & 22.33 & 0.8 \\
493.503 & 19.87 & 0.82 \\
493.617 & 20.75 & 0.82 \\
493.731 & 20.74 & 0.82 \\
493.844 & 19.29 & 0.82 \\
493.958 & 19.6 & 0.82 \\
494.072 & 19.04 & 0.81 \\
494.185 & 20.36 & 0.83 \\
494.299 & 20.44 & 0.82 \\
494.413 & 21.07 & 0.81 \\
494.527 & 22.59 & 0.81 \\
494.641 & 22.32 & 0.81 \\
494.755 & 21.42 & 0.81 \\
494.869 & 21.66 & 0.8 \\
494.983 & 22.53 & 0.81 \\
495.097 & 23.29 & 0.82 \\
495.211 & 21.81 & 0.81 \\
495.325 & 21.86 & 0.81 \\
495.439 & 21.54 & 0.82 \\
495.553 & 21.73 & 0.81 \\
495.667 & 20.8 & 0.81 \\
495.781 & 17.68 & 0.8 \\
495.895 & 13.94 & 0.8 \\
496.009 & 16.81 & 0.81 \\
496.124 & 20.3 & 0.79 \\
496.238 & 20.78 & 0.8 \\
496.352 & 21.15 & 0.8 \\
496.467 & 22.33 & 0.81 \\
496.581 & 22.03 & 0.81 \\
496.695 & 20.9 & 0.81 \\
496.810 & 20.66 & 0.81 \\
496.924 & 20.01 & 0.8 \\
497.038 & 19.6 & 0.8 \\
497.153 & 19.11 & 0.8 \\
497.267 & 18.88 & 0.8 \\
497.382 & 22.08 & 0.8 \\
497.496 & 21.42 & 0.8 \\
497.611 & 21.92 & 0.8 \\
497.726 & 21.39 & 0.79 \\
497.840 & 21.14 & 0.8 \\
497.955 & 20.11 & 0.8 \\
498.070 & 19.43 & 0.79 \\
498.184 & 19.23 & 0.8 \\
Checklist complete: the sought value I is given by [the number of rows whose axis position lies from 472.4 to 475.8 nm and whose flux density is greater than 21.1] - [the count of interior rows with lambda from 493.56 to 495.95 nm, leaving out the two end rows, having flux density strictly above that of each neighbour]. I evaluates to 6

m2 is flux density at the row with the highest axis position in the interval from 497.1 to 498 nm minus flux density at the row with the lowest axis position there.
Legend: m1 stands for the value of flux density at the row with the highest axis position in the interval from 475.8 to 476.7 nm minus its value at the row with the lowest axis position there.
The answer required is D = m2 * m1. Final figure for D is 0.8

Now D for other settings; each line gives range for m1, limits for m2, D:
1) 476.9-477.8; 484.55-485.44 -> -2.7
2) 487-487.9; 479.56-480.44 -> 1.4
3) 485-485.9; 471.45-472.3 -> -3.0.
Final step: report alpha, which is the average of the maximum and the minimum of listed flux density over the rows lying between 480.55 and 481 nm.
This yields 21.7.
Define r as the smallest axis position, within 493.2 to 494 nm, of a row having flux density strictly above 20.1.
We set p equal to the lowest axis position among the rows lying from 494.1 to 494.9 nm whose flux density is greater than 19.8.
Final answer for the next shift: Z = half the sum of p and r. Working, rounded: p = 494.185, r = 493.276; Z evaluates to 493.73 nm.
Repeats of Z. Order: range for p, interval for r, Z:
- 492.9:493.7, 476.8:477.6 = 484.95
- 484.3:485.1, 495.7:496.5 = 490.25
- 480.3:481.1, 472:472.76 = 476.22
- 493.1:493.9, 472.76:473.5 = 483.10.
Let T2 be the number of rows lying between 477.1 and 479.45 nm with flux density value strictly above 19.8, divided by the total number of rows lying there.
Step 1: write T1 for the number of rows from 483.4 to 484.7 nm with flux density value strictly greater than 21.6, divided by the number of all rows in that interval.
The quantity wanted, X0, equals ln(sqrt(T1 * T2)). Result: -1.0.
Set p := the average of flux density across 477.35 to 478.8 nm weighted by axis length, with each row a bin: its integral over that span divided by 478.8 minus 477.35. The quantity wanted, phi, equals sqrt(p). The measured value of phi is 4.49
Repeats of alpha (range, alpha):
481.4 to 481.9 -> 22.0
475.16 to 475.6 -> 21.4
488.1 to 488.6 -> 21.2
